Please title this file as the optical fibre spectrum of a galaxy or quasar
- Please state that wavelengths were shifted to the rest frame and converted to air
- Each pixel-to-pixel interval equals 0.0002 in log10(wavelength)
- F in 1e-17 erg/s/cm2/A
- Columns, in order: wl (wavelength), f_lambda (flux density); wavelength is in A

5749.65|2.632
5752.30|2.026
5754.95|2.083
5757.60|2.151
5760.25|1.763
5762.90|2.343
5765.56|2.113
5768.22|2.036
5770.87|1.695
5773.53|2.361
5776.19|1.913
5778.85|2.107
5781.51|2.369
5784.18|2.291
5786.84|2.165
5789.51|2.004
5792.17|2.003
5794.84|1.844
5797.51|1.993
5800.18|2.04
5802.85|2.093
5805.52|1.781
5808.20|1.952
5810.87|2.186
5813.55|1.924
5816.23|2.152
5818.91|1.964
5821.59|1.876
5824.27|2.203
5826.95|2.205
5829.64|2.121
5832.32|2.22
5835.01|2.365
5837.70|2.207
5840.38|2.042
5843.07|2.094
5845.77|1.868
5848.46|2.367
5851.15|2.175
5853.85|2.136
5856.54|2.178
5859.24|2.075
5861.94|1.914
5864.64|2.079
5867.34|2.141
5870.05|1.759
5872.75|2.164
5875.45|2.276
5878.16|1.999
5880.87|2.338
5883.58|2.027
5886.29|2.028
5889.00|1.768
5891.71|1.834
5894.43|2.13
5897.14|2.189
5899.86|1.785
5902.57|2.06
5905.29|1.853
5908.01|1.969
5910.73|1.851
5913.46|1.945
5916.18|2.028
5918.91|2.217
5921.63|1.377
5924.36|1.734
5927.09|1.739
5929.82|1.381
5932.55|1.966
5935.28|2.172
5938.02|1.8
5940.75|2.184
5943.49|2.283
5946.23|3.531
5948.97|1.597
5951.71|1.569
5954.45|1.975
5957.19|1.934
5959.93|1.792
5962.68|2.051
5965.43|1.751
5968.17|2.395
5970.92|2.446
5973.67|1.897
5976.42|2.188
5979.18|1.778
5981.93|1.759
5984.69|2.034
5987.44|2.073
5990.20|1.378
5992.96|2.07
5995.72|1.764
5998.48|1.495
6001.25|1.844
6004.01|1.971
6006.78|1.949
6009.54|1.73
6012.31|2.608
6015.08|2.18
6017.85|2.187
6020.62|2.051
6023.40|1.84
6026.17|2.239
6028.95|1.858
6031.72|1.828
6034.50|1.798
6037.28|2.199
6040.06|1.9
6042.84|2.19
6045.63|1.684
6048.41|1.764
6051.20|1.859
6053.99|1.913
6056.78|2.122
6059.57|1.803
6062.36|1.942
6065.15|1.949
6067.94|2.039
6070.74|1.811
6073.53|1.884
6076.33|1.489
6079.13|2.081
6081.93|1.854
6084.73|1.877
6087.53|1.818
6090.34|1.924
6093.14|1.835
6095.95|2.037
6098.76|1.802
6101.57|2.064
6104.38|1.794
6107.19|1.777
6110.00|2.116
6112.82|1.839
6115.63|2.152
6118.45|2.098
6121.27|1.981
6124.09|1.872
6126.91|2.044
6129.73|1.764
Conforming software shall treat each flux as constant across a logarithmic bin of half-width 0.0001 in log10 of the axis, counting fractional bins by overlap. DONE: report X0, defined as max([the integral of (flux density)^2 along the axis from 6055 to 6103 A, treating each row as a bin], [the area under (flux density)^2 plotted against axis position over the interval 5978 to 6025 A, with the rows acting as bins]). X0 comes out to 178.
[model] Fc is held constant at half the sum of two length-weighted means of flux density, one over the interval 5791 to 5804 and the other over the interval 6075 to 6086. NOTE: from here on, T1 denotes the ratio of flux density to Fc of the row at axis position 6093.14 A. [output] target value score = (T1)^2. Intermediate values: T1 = 0.96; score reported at 0.92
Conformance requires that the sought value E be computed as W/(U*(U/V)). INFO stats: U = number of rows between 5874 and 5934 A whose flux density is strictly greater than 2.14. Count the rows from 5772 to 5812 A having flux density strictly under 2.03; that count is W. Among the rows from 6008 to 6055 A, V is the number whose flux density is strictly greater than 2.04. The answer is 3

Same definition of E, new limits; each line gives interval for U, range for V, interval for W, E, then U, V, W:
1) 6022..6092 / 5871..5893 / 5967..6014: 3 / 3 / 3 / 10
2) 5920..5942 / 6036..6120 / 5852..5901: 16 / 2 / 8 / 8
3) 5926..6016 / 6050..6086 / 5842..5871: 0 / 9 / 2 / 3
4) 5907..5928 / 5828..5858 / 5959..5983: 50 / 1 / 10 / 5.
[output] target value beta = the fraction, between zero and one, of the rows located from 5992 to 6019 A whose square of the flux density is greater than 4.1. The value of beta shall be 0.4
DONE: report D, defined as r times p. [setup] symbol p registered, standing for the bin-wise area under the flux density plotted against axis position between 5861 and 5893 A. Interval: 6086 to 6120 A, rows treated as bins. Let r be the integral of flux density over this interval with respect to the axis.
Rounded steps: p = 64.9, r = 66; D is 4278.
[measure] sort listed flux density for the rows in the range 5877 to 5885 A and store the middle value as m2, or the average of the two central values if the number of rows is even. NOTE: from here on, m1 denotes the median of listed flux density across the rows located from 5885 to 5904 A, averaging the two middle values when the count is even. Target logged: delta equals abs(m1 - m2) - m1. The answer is -2.03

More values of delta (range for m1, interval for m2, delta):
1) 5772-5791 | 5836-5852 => -2.13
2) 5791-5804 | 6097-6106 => -1.80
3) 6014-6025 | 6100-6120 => -2.06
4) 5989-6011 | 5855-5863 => -1.53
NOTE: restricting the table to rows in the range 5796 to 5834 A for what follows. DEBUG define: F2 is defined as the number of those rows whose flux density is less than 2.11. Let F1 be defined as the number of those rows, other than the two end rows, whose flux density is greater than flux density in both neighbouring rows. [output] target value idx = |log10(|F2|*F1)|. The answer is 1.5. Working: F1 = 4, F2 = 8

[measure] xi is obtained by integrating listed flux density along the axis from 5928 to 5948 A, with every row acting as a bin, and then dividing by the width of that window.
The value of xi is 2.17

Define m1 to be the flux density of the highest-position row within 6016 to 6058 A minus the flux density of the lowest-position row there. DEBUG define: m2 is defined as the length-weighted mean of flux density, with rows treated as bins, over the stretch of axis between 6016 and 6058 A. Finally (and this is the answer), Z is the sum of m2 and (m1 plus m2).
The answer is 3.9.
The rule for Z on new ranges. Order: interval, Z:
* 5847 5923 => 3.1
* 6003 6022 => 4.3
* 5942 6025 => 3.6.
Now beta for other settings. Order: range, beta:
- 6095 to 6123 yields 0.5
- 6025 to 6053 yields 0.3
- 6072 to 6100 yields 0.2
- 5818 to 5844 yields 0.8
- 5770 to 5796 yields 0.5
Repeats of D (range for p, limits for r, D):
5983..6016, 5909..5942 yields 3901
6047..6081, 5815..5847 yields 4334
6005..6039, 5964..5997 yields 4483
